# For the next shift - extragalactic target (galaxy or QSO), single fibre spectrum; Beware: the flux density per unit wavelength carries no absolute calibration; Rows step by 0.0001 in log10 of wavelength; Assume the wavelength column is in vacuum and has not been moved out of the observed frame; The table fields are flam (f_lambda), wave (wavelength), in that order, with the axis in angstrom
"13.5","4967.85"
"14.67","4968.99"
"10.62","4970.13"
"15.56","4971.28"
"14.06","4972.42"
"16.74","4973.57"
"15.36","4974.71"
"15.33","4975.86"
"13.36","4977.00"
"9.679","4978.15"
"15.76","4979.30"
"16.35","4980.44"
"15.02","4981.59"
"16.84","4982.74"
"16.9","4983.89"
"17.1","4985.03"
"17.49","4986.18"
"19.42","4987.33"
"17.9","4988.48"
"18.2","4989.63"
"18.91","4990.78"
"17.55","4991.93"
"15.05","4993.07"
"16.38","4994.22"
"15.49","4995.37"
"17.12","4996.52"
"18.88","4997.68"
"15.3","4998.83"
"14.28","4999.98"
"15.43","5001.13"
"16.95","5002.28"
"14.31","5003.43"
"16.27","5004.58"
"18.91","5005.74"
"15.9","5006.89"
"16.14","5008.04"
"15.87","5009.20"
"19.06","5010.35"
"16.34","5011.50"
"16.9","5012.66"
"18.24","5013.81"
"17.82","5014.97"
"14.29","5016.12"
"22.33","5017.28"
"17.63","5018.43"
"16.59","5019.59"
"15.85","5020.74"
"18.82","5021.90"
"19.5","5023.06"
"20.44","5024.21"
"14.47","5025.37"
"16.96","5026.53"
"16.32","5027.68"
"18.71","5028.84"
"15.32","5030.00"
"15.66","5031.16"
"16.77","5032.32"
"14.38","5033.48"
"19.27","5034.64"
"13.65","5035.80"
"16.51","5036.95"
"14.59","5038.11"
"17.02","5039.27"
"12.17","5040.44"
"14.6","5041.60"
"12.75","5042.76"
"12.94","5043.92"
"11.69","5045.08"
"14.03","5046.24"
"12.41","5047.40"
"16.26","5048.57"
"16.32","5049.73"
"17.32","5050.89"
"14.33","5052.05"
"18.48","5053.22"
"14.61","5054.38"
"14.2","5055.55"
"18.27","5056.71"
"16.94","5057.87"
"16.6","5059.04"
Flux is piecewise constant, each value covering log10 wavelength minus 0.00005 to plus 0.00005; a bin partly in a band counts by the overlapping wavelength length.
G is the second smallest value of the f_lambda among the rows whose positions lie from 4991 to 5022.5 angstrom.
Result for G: 14.29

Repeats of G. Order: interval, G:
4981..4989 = 16.84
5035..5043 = 12.75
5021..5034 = 14.47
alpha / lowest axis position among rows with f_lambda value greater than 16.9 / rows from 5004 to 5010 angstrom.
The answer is 5005.74 angstrom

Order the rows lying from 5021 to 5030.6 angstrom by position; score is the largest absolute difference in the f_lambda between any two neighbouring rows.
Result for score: 6.0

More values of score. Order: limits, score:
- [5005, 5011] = 3.2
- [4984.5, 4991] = 1.9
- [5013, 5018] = 8.0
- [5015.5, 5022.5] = 8.0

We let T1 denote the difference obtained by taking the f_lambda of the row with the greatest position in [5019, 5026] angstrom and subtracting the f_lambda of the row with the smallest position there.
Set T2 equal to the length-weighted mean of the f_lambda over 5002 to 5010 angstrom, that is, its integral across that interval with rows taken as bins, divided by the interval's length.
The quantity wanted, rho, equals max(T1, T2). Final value 16.4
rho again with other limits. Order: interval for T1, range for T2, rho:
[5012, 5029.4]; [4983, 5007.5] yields 16.8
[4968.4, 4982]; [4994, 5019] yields 16.8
